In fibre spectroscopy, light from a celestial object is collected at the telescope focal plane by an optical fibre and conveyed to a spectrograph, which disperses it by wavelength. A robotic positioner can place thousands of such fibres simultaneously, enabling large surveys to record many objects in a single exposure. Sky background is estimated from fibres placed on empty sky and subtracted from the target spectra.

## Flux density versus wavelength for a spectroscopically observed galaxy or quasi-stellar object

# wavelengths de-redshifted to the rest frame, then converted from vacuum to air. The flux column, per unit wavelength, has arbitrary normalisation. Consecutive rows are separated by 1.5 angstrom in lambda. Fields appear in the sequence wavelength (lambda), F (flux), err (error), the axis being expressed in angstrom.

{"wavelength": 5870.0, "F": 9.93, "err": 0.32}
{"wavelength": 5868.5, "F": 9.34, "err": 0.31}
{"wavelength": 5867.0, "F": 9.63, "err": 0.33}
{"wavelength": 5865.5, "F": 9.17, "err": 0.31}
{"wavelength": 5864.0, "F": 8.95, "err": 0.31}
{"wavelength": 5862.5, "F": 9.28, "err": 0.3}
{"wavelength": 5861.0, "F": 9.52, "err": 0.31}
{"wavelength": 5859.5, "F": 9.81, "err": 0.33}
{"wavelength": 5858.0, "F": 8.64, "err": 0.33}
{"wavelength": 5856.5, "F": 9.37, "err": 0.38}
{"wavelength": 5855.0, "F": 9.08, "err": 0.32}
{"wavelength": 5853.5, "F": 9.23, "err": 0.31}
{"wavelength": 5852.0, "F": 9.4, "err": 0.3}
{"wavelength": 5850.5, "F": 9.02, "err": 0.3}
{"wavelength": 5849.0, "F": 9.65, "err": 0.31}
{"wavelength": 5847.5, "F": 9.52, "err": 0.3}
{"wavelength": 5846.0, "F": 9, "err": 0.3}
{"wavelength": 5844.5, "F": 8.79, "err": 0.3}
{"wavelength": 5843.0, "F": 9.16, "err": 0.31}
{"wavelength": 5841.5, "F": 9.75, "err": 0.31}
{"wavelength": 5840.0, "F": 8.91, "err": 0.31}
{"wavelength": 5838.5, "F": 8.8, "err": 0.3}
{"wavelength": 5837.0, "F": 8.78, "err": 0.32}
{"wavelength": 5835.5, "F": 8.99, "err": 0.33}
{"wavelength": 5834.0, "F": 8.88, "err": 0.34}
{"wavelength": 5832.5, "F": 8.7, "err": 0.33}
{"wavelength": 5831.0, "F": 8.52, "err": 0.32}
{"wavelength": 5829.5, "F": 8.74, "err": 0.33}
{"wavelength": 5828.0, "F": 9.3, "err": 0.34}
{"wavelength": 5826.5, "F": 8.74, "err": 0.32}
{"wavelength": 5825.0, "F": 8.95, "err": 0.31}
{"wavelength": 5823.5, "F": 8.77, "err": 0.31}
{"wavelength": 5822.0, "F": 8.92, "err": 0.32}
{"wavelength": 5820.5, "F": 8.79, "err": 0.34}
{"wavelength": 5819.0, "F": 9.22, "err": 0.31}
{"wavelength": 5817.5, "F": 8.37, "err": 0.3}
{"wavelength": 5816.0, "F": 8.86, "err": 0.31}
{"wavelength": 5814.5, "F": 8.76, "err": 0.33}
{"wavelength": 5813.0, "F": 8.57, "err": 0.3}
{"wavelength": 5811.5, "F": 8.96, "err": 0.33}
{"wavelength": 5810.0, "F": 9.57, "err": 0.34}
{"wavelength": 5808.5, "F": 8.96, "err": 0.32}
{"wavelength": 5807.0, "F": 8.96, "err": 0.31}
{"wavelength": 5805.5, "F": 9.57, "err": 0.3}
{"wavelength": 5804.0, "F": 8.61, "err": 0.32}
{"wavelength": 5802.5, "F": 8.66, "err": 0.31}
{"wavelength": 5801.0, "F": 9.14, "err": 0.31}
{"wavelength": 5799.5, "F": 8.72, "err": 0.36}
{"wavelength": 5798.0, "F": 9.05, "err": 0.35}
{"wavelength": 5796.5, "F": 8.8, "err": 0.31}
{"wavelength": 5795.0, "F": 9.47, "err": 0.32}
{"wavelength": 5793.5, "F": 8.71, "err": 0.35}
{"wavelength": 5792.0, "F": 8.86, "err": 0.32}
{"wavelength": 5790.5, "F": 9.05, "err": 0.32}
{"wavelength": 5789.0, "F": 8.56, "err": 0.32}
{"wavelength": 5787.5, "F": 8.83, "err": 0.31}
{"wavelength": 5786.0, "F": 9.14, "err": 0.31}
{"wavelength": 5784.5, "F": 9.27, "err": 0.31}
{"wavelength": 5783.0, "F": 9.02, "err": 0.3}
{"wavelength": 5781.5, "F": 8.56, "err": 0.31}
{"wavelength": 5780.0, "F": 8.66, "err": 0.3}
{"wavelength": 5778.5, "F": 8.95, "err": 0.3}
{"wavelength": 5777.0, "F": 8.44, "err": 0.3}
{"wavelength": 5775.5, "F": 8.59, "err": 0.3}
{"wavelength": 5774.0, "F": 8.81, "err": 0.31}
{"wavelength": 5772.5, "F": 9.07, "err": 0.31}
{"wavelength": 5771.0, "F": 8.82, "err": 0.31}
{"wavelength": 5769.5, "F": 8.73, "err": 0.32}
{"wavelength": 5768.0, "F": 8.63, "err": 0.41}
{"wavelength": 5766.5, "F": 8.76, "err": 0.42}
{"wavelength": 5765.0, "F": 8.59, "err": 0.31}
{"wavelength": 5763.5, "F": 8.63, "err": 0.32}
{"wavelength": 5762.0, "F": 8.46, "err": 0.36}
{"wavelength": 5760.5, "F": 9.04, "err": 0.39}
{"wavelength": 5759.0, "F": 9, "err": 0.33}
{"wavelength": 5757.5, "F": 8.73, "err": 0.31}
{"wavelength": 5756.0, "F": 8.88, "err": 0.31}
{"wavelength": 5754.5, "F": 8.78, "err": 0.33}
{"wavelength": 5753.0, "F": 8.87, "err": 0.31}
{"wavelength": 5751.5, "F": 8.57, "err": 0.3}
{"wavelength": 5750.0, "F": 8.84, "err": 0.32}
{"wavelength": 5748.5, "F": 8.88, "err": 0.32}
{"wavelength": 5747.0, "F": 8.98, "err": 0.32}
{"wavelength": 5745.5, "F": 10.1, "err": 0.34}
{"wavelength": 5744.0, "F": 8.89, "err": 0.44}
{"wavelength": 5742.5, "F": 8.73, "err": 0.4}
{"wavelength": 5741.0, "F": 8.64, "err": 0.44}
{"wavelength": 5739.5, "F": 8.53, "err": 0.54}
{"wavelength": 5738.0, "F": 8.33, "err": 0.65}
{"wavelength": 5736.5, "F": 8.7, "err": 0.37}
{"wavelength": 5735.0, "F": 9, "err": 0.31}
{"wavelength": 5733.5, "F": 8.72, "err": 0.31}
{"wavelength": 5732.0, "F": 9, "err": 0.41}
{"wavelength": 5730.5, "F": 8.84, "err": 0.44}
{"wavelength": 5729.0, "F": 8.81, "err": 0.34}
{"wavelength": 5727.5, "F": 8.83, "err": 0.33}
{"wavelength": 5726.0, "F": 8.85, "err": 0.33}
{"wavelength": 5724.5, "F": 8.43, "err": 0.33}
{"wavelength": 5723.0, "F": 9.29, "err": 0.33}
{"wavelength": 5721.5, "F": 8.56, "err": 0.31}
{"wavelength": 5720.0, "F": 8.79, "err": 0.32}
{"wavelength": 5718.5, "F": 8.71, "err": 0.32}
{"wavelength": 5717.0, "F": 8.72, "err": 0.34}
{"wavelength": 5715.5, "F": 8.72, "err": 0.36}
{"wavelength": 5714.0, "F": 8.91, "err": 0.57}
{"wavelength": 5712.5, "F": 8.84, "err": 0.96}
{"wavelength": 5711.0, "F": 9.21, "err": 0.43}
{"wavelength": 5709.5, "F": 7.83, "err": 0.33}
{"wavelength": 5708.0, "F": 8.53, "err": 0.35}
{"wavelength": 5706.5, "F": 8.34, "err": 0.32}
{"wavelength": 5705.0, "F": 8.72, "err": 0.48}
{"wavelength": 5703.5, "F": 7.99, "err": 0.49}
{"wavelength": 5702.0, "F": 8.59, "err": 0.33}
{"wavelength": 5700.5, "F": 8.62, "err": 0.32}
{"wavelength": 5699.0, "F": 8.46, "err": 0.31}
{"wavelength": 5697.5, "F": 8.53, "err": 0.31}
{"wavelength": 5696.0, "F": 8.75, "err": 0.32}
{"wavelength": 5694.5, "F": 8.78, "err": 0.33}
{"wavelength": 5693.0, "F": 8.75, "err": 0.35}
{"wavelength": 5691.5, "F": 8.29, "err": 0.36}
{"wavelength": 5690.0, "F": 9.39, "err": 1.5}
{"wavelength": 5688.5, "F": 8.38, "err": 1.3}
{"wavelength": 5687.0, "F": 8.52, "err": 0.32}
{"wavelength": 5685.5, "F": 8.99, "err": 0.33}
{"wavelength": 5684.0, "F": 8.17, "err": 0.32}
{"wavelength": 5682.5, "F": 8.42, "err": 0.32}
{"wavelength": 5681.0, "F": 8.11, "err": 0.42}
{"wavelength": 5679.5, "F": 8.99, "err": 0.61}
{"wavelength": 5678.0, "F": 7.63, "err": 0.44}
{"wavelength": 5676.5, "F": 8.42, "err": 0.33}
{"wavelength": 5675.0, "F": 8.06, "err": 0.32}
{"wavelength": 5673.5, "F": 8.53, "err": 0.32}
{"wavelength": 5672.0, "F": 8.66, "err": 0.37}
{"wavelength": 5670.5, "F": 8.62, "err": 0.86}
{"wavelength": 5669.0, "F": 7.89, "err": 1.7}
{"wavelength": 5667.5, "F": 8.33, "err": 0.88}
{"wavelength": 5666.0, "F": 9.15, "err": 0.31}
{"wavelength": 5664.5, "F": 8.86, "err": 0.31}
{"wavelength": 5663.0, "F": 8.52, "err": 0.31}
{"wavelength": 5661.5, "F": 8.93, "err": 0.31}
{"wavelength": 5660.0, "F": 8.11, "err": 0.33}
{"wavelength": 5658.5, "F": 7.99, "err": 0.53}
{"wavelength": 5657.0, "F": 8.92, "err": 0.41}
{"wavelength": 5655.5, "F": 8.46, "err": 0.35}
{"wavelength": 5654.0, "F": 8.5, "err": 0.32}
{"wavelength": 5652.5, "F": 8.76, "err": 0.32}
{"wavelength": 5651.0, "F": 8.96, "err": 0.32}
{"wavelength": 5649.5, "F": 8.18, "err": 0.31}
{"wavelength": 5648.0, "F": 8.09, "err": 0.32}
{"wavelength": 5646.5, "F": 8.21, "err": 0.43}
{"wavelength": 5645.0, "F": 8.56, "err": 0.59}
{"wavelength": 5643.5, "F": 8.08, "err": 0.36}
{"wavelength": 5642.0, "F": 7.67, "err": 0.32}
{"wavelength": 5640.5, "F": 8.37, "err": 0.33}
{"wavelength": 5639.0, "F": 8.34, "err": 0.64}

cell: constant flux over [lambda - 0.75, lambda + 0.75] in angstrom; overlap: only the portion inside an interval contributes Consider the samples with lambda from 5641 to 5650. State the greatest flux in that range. 8.56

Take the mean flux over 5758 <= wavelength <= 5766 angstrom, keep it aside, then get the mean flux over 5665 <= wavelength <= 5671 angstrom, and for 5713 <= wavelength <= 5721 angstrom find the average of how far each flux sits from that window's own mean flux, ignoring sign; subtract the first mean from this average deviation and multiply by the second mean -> -73.8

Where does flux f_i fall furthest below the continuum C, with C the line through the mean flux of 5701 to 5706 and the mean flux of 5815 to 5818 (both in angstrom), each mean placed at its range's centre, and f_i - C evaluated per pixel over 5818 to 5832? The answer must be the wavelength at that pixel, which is 5831.0 angstrom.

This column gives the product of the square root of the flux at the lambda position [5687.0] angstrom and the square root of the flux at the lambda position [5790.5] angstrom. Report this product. 8.78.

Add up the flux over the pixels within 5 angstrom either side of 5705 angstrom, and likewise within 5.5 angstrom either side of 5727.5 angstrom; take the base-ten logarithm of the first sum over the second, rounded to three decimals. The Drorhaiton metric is -0.025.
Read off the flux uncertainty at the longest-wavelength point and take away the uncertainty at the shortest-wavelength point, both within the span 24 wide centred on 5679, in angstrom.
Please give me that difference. 0.62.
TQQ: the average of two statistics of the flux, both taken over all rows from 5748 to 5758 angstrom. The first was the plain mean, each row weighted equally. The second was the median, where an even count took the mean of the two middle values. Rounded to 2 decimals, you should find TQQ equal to 8.82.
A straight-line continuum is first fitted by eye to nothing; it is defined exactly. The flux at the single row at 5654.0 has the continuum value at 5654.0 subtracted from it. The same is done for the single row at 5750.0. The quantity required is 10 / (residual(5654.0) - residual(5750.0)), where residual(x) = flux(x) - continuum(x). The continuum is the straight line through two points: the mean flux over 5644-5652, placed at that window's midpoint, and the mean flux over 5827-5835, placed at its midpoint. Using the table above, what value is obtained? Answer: -87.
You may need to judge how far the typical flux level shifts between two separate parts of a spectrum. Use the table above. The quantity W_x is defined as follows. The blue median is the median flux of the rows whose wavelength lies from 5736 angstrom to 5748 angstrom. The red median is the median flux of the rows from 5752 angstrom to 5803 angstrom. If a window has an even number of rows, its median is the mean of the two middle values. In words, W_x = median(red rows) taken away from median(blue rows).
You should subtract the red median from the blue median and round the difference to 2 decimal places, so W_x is -0.09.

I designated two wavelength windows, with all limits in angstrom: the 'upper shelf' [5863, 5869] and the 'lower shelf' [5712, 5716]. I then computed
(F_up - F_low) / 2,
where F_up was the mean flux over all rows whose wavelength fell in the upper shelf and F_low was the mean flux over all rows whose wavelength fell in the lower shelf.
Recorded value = 0.22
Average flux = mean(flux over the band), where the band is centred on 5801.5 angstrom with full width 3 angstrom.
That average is 8.90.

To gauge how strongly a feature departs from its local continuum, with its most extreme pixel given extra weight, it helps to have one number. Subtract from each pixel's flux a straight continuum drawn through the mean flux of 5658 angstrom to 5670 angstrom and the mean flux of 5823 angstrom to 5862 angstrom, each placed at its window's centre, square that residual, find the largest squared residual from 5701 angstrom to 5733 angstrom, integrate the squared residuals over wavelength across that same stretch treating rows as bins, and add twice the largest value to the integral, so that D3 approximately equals 4.6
